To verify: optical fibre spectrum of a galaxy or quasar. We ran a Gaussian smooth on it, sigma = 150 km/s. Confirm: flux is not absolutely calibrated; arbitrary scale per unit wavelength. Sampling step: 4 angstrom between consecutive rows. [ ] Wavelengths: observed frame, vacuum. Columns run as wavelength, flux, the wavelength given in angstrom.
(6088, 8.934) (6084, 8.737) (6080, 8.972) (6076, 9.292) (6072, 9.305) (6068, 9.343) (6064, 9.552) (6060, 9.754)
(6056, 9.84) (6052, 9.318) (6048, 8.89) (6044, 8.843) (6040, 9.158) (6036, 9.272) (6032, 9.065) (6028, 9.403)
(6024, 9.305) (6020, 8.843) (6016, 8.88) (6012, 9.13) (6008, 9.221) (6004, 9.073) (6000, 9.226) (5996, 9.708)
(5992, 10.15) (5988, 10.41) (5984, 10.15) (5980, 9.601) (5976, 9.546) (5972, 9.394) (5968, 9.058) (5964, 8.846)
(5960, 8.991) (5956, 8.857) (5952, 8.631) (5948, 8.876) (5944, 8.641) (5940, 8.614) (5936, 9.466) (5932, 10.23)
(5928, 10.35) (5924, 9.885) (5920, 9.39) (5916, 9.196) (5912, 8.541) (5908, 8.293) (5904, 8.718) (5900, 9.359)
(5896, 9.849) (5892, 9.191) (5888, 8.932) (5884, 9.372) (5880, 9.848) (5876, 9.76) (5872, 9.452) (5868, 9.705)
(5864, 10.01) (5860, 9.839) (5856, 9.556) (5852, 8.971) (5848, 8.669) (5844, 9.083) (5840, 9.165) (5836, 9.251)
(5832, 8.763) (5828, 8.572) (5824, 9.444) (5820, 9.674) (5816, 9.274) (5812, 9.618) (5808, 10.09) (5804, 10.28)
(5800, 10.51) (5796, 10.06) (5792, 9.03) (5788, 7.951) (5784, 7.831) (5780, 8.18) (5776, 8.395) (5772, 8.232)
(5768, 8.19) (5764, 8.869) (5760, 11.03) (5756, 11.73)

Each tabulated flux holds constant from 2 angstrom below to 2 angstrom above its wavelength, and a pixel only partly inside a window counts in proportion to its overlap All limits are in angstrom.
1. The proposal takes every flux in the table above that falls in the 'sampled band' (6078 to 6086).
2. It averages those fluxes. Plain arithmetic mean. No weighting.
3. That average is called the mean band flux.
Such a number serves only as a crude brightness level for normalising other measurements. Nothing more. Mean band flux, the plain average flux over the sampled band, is 8.9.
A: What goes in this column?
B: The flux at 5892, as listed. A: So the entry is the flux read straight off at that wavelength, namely 9.191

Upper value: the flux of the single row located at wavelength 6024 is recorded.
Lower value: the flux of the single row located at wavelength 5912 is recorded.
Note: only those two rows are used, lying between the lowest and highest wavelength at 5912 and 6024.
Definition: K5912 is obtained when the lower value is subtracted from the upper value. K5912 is 0.8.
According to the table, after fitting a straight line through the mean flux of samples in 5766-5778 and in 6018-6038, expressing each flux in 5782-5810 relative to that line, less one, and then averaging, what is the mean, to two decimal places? 0.12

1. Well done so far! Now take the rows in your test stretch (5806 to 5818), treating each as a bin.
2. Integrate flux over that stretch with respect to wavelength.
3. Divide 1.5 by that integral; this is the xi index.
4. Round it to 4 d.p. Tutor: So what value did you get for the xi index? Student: 0.0129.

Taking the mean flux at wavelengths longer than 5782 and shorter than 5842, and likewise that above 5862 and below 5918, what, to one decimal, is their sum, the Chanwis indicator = 18.6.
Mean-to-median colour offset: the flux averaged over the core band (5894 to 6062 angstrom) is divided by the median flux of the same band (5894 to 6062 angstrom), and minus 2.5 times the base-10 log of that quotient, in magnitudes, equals -0.007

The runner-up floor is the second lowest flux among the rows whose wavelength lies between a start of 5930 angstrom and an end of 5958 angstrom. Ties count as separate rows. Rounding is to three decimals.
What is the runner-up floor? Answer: 8.631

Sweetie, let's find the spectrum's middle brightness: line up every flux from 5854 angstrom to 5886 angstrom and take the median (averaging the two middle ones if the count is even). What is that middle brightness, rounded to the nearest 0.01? 9.73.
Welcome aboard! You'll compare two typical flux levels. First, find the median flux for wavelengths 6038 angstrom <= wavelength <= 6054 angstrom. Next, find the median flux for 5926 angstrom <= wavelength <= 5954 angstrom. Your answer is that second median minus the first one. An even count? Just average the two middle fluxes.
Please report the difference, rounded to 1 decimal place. -0.1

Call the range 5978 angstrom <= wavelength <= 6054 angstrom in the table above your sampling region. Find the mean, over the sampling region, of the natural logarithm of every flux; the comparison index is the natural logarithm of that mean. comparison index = 0.804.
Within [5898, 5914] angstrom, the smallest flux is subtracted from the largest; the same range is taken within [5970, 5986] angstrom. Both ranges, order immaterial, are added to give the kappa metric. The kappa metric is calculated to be 1.8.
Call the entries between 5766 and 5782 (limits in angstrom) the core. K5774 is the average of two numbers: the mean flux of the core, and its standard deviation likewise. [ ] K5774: 4.17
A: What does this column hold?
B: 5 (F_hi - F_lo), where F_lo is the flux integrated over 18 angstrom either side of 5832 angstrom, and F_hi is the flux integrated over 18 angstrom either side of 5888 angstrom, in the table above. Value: 52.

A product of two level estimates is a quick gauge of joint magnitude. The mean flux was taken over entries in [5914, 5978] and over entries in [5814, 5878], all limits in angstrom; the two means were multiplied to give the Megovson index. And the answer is 86.2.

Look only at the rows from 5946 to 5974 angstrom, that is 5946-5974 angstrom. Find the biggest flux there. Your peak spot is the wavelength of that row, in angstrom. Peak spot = 5972 angstrom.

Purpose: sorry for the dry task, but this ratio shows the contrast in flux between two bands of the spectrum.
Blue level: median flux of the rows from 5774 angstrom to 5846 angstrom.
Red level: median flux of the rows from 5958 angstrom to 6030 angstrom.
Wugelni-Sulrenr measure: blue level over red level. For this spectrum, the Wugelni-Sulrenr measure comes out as 0.99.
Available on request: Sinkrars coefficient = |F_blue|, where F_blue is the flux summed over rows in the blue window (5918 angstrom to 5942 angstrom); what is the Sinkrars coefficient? 58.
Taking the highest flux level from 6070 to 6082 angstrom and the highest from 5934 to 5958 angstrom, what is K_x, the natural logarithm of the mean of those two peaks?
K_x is 2.24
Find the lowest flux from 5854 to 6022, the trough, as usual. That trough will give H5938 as 8.293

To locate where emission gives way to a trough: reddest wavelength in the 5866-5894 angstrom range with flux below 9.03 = 5888 angstrom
